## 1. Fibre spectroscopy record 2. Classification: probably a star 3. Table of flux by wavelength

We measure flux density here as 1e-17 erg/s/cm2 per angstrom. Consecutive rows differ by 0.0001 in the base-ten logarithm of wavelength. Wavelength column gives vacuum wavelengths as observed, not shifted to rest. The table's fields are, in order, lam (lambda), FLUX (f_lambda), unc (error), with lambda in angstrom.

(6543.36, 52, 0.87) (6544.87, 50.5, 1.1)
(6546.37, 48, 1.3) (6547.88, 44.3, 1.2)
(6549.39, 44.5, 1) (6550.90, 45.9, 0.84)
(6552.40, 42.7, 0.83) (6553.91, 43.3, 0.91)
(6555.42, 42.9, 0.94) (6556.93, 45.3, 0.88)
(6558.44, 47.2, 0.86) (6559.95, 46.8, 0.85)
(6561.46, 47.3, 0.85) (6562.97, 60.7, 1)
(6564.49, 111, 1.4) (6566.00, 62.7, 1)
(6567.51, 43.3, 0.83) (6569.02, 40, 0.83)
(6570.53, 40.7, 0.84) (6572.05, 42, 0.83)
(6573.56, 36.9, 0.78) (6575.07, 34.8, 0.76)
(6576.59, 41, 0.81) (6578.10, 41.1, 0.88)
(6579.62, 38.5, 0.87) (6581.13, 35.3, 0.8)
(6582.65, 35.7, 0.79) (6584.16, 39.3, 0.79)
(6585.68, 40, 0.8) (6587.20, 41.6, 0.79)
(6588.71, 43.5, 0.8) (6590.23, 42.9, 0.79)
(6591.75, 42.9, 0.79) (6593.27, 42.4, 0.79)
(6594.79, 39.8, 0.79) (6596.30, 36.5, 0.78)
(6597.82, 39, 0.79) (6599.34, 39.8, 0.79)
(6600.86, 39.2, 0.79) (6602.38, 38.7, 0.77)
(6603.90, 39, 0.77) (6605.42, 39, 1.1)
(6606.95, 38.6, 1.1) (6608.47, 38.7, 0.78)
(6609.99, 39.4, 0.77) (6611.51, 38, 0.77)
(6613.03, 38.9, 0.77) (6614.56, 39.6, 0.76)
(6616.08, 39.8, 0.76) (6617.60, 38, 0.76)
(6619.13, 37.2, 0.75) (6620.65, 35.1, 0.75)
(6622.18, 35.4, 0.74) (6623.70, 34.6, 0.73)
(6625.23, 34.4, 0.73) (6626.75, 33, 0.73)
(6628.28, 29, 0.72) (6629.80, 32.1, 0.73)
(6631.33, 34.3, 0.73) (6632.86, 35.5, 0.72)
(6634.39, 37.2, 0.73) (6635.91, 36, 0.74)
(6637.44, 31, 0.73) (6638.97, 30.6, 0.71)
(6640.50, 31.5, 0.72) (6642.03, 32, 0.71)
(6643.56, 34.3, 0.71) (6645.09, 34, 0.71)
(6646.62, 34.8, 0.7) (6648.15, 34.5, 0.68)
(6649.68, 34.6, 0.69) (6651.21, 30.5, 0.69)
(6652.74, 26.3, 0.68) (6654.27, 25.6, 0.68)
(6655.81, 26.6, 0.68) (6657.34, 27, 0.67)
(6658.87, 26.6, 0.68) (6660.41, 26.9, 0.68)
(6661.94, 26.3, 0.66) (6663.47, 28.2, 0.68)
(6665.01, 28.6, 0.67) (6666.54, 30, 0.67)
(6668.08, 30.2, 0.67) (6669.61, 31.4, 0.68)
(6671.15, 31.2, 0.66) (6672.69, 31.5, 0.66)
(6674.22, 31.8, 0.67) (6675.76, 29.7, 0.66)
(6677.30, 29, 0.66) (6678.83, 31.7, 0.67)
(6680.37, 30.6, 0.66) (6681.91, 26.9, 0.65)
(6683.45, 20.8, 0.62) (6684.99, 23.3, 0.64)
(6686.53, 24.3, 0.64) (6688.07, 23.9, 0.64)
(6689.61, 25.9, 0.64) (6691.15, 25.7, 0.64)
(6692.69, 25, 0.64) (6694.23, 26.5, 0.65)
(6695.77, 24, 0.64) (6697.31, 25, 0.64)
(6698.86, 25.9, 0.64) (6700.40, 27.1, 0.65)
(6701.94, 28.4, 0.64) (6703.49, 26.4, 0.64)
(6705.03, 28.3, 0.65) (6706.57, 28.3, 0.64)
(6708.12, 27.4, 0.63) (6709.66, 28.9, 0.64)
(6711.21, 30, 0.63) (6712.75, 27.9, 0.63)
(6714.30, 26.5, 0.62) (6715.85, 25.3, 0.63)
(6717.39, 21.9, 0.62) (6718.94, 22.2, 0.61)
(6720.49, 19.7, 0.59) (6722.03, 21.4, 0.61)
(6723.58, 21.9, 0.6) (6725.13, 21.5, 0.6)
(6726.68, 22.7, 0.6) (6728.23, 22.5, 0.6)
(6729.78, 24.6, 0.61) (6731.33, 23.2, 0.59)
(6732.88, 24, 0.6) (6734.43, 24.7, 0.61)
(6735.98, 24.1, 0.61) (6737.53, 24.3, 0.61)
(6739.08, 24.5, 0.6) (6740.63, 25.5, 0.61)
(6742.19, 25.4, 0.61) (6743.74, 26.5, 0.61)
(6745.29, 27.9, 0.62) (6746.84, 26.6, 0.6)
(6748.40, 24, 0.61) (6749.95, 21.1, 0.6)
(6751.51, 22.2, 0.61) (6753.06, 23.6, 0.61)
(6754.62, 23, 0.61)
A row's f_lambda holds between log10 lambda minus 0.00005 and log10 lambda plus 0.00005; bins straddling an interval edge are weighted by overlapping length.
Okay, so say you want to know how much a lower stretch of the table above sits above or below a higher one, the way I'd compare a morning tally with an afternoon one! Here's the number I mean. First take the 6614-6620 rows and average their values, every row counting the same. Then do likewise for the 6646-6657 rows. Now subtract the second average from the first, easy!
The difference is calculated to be 8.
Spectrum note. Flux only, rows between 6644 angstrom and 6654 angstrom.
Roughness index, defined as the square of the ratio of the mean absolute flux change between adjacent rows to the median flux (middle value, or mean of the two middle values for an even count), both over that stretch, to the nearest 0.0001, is 0.0031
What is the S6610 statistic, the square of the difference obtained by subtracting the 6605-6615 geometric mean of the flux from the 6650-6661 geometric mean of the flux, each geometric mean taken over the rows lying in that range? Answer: 140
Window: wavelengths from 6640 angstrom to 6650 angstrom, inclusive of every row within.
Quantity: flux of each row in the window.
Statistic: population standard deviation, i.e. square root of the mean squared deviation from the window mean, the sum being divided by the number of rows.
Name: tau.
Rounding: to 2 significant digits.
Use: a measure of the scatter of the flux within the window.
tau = 1.2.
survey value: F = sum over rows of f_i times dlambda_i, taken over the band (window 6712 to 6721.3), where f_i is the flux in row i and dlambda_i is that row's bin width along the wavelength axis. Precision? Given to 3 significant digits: 222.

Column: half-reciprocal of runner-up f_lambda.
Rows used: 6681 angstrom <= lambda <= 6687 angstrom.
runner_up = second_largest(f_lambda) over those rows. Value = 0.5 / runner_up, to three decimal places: 0.021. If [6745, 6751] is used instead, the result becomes 0.019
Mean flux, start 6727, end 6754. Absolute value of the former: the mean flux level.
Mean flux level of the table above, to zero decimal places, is 24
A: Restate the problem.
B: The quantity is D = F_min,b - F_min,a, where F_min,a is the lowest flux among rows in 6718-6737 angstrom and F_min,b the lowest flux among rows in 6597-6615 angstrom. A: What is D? 18.3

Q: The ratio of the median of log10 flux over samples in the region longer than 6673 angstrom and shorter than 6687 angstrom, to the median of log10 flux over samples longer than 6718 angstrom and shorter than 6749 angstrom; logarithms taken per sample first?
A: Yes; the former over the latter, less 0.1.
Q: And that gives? 0.959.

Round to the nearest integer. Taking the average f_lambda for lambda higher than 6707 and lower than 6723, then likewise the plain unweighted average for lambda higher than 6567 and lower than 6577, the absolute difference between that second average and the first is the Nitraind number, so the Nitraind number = 15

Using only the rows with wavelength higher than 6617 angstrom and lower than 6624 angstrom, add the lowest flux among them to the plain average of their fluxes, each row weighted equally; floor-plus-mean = 70.7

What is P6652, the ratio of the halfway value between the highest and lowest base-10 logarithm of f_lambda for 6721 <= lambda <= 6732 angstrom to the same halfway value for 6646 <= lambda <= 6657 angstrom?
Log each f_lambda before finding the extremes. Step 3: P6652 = 0.923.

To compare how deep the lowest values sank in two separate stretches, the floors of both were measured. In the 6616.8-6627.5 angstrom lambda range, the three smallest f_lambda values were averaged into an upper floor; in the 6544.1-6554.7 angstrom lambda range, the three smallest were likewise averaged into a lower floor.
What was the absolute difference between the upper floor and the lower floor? 9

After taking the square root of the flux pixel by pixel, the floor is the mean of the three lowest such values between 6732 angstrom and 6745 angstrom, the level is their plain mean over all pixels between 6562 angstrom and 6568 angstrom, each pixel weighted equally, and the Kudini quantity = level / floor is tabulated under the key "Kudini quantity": 1.7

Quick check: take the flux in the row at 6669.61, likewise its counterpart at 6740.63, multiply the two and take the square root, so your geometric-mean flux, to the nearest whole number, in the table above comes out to 28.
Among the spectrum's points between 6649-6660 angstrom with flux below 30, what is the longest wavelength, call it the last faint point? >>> 6658.87 angstrom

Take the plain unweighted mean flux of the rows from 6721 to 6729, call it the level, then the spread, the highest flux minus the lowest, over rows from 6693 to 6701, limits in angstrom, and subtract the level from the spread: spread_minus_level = -19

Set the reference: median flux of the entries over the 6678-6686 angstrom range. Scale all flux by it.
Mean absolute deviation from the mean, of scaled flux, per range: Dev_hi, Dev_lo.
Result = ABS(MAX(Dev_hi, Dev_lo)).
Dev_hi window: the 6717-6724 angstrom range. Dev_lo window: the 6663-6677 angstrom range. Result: 0.039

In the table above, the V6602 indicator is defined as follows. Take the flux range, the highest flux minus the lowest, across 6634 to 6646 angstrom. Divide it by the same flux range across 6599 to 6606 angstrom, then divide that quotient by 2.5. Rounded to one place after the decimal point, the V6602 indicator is 2.4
